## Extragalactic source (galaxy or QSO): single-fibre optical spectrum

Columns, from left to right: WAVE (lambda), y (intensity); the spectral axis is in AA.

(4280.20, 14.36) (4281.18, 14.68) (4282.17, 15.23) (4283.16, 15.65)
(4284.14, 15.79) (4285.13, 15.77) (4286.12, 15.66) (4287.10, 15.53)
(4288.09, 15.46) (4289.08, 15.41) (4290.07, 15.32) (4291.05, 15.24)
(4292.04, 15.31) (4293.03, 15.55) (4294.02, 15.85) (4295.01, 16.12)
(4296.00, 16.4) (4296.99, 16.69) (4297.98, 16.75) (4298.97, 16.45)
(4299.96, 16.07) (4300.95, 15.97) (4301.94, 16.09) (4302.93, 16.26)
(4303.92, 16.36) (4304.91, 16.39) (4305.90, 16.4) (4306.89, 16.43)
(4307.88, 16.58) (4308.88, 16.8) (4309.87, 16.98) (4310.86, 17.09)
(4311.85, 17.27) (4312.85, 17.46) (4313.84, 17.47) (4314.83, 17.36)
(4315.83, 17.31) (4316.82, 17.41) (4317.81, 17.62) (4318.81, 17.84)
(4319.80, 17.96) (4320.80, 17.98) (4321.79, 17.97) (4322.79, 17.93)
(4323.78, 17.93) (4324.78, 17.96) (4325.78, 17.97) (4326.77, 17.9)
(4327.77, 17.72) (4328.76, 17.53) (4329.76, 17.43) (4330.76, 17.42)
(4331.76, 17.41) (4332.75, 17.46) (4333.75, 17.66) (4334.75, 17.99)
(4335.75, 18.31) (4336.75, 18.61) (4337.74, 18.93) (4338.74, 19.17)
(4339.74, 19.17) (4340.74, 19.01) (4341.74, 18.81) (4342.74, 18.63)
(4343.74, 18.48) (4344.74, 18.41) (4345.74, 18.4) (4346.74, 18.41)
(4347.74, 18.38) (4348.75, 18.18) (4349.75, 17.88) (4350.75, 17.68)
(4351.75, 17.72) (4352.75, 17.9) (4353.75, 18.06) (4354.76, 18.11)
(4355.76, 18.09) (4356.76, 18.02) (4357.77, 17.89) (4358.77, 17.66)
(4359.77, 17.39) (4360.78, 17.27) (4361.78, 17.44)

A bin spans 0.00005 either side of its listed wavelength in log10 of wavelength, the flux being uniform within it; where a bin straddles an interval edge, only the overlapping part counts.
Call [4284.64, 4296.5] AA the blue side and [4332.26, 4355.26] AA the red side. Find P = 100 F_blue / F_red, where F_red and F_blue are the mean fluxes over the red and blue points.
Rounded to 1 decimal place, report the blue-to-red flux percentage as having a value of 85.3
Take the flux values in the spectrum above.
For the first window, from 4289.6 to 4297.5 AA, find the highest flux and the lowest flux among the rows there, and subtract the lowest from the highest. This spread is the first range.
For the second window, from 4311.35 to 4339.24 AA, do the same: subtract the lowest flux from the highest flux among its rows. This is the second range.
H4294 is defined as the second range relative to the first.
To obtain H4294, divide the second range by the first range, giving 1.3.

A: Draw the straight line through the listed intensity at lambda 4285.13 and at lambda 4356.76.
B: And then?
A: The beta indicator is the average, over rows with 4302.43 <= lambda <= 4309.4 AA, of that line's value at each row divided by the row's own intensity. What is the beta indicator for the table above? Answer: 1.00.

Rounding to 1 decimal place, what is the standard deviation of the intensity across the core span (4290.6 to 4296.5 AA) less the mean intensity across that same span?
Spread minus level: -15.3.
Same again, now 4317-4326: -17.8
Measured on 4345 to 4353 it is -17.8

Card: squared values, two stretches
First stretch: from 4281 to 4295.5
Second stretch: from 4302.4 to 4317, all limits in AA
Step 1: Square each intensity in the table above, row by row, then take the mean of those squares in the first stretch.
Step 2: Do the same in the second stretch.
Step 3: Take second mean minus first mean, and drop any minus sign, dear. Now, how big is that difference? 45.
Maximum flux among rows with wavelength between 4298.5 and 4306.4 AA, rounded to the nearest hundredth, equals 16.45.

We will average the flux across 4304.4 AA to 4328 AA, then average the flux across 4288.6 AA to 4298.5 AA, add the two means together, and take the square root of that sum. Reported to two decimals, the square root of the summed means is 5.77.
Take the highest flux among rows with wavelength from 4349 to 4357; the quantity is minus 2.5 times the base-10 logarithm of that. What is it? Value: -3.14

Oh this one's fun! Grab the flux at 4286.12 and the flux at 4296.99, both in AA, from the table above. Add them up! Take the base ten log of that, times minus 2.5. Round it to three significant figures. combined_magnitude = -3.77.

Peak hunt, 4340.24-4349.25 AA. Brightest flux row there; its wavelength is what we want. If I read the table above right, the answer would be 4340.74 AA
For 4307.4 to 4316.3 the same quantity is 4313.84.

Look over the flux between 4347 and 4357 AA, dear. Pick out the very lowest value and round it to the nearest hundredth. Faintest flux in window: 17.68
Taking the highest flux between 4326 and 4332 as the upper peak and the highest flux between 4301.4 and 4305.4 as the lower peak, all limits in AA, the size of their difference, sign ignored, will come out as 1.5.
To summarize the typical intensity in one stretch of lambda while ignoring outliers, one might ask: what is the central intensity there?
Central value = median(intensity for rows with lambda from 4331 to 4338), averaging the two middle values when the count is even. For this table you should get 18.0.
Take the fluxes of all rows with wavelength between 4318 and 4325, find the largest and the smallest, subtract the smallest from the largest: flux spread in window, 0.14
